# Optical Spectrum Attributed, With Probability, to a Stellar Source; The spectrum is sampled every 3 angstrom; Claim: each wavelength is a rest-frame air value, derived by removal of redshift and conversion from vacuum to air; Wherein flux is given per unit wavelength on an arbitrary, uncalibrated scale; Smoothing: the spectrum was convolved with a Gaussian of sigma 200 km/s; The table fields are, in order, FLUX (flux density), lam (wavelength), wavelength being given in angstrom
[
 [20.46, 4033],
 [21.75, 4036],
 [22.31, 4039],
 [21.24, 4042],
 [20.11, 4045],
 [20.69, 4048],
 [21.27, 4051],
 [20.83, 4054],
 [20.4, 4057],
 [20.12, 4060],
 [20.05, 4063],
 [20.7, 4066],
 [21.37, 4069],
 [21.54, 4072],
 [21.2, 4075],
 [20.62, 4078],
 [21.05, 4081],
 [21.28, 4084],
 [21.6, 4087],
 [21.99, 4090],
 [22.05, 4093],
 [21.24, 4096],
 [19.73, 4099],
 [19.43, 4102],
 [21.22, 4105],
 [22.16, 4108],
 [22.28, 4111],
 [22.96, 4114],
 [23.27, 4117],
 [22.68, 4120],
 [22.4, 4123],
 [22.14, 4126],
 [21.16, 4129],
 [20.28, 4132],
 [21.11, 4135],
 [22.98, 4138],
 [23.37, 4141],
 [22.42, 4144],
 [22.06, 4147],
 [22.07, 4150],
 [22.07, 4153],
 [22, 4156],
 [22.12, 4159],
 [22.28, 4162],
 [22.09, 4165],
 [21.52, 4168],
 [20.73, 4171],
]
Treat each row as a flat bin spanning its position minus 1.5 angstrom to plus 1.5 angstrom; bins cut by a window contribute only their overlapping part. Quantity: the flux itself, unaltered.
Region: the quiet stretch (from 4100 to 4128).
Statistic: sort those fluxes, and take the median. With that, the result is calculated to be 22.3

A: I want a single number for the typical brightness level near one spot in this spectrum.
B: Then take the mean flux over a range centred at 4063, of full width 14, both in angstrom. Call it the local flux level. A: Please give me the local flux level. 20.5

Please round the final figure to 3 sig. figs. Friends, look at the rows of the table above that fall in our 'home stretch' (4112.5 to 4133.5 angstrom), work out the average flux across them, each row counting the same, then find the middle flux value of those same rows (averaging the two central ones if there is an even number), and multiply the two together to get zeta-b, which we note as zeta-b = 496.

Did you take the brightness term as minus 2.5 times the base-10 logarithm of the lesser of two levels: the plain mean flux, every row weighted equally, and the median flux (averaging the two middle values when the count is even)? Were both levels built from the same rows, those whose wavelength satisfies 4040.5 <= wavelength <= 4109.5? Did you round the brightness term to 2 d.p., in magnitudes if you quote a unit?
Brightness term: -3.30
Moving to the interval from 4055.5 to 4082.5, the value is -3.29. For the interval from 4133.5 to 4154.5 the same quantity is -3.36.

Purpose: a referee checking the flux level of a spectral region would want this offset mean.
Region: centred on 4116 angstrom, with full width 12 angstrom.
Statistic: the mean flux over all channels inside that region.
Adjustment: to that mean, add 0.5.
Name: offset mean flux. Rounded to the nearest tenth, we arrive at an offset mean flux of 23.3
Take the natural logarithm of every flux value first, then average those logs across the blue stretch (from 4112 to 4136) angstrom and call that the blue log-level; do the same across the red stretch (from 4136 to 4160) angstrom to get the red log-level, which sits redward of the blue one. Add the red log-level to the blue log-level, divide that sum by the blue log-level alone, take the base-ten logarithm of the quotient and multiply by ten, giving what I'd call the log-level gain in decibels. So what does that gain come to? 3.02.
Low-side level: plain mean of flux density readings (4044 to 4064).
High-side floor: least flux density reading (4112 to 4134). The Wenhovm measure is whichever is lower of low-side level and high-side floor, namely 20.3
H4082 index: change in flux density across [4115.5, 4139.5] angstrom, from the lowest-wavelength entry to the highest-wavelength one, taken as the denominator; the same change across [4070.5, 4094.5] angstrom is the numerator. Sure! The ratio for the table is -1.8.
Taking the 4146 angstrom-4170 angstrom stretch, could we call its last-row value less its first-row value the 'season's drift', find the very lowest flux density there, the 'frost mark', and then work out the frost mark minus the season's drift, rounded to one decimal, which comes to 22.1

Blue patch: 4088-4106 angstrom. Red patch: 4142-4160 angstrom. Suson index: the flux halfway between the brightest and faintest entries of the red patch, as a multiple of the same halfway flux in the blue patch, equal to 1.07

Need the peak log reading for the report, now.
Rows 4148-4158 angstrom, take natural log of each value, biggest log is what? 3.09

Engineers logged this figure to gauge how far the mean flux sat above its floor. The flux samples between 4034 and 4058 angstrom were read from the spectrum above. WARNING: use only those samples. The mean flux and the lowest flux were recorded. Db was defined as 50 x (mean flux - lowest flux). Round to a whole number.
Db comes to 48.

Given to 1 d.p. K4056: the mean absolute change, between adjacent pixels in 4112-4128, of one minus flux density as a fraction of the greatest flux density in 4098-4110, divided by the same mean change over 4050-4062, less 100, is -99.1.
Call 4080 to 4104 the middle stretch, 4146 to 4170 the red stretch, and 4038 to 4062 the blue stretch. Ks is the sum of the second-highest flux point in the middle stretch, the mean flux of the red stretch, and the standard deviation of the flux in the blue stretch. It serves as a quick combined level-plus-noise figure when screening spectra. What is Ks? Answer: 44.7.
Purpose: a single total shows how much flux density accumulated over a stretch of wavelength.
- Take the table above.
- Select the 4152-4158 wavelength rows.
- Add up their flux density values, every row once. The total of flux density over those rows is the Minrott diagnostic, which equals 44.1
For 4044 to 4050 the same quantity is 40.8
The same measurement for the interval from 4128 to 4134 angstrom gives 41.4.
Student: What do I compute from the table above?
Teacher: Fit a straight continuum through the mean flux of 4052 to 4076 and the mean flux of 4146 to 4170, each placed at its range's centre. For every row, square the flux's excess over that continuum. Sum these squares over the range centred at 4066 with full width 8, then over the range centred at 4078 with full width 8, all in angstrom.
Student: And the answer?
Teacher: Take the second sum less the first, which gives -0.6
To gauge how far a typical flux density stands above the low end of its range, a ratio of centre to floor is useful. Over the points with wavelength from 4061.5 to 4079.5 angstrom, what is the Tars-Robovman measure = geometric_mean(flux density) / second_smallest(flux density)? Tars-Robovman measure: 1.01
